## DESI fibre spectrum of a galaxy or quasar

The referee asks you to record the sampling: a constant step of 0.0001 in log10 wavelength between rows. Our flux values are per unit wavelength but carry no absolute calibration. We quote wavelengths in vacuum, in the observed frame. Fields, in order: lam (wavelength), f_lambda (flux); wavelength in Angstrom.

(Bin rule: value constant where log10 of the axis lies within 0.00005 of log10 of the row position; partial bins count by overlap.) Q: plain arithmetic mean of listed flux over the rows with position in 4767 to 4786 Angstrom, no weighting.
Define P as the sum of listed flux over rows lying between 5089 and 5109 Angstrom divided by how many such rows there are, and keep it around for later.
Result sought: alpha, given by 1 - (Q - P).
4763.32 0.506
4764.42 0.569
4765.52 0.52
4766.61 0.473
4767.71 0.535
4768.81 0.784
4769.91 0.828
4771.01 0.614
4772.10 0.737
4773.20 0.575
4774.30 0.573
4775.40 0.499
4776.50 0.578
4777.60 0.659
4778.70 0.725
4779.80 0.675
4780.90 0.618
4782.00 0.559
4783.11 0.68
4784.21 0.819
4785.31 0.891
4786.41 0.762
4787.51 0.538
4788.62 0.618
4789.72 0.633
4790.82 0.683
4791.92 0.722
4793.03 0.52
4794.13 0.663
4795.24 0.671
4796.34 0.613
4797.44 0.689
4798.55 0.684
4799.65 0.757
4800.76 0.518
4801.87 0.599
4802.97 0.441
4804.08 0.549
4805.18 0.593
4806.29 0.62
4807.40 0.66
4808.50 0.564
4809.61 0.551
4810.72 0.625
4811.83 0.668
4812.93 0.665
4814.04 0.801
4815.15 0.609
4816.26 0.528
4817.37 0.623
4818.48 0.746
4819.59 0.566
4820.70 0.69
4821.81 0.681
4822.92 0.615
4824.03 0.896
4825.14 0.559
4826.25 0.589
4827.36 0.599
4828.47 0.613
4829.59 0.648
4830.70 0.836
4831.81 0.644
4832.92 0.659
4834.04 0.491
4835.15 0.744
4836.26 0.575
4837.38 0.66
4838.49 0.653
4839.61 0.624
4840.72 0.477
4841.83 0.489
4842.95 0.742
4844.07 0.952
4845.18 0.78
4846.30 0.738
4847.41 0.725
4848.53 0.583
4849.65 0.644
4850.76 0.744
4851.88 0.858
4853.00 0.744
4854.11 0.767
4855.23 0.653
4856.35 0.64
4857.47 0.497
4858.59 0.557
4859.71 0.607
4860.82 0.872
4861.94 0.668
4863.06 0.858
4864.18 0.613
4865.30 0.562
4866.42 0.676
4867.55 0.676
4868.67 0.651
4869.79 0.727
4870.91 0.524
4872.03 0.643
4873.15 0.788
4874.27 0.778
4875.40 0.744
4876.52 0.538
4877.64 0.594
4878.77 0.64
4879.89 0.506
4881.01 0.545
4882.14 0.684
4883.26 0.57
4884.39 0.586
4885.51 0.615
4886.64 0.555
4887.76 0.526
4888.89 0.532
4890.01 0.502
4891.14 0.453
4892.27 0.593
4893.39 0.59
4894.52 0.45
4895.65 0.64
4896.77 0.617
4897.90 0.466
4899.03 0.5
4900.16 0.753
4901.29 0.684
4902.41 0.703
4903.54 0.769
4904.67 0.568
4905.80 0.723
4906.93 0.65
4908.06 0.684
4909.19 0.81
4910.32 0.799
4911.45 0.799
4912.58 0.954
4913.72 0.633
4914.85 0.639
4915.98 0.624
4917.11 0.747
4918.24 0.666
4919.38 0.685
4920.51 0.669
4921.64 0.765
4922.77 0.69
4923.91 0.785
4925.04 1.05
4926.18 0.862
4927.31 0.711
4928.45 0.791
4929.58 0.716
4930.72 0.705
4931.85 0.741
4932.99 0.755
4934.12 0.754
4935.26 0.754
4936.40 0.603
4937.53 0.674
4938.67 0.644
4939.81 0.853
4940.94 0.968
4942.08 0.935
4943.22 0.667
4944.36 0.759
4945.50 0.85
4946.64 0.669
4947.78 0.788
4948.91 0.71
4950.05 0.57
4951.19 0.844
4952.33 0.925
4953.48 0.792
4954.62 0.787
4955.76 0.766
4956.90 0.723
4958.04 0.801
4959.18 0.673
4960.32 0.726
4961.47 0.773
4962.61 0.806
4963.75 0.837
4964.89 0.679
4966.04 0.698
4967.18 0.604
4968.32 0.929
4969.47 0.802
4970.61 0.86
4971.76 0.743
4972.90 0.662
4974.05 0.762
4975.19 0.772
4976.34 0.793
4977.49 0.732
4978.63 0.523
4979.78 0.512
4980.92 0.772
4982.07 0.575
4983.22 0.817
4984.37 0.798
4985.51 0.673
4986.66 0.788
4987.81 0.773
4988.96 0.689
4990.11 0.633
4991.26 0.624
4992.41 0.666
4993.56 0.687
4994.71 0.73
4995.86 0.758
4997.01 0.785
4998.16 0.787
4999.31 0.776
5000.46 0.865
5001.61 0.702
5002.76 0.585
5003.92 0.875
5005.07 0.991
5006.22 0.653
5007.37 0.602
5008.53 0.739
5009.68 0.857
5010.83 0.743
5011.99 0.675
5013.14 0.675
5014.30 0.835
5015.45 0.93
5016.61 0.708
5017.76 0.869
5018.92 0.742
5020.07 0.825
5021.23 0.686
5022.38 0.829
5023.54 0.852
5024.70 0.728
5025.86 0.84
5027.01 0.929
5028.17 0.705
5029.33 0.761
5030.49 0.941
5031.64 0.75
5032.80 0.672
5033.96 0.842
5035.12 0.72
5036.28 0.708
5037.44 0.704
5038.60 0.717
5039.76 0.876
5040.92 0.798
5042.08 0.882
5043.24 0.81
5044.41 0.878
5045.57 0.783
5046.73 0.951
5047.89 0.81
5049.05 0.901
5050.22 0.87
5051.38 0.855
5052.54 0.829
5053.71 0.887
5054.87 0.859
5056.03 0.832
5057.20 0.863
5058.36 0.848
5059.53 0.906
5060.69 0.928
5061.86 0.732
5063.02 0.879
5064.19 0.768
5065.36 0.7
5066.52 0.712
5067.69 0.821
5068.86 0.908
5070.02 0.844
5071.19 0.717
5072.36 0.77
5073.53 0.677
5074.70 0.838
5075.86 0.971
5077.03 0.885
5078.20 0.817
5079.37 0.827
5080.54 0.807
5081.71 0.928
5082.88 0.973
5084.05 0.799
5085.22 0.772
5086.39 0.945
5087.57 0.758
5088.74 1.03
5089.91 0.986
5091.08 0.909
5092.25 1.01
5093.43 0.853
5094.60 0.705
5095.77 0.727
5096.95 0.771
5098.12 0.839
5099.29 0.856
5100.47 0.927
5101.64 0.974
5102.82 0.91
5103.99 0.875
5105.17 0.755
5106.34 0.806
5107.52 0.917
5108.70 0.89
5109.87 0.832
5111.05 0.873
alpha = 1.20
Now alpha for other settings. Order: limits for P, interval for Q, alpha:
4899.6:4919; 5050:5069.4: 0.88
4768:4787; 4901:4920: 0.97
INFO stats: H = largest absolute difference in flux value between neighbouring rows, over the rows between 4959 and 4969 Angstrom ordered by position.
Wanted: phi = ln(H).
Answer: -1.12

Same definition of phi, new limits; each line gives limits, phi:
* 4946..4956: -1.29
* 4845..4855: -1.95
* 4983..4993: -2.08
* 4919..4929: -1.33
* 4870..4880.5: -1.58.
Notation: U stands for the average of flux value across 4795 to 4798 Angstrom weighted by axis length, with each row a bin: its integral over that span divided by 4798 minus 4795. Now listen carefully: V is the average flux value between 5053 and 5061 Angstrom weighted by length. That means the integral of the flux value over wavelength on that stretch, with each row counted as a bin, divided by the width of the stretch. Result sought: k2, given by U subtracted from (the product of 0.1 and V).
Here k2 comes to -0.57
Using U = 0.66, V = 0.87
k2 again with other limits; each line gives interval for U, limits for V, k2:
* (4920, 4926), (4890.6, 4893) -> -0.74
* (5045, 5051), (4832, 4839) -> -0.80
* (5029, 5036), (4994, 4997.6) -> -0.70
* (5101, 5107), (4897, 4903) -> -0.80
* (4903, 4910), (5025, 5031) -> -0.62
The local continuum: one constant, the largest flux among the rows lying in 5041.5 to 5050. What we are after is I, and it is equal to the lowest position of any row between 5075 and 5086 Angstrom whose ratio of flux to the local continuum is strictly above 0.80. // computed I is 5075.86 Angstrom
